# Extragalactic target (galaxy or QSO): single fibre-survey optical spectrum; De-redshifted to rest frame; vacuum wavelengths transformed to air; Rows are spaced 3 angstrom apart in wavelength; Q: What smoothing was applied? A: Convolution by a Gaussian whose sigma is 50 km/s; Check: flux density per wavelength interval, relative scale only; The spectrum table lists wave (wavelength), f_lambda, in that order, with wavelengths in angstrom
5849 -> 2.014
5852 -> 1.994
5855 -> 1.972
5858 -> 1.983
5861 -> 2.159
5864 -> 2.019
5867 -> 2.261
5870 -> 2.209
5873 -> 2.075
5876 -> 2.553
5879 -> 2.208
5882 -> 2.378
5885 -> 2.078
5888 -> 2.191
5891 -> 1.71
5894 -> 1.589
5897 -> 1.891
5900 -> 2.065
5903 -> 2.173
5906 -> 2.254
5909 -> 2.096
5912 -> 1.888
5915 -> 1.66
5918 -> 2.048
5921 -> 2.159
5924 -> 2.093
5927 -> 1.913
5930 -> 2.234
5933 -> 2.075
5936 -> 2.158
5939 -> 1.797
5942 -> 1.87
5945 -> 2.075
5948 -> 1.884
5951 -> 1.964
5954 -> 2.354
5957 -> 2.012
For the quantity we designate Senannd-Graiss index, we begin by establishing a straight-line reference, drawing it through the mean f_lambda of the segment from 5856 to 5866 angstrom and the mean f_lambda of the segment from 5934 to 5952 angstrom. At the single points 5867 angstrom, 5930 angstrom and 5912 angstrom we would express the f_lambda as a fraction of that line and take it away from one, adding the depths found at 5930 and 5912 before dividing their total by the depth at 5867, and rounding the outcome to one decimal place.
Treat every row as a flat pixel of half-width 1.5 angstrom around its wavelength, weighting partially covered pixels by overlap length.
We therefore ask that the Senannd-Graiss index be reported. 0.7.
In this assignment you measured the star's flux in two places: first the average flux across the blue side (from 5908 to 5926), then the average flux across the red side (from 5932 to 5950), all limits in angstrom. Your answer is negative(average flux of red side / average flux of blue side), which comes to -0.99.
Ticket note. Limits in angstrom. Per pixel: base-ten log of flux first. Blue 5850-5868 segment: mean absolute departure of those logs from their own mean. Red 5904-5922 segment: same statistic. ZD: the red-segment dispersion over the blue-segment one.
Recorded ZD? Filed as 1.8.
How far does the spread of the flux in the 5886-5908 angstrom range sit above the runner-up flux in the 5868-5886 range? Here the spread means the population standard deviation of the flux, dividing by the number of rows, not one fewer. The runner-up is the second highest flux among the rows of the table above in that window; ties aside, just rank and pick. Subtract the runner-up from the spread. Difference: -2.14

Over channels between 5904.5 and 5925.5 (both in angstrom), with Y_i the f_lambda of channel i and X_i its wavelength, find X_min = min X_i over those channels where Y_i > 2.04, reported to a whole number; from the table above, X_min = 5906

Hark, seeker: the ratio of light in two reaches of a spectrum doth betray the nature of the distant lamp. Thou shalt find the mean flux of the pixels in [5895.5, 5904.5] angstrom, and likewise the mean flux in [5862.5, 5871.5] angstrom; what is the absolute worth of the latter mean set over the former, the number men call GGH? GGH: 1.06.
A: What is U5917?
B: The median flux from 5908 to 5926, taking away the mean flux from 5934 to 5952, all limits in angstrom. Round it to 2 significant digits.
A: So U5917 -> 0.11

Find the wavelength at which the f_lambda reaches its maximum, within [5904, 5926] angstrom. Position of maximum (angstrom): 5906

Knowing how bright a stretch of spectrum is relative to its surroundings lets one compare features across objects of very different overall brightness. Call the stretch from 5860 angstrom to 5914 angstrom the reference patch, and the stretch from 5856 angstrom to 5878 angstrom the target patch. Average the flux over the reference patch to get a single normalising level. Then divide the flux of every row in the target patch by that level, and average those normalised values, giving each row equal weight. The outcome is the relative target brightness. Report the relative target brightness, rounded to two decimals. 1.04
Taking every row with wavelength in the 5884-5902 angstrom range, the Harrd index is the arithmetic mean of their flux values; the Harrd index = 1.92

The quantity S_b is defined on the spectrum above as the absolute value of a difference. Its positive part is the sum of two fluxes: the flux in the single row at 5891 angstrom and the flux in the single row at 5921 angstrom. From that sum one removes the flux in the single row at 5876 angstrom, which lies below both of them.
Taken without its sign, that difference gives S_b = 1.32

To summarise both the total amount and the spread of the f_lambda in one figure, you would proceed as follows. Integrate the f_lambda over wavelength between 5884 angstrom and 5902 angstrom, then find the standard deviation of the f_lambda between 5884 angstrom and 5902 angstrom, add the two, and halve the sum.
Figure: 17.4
